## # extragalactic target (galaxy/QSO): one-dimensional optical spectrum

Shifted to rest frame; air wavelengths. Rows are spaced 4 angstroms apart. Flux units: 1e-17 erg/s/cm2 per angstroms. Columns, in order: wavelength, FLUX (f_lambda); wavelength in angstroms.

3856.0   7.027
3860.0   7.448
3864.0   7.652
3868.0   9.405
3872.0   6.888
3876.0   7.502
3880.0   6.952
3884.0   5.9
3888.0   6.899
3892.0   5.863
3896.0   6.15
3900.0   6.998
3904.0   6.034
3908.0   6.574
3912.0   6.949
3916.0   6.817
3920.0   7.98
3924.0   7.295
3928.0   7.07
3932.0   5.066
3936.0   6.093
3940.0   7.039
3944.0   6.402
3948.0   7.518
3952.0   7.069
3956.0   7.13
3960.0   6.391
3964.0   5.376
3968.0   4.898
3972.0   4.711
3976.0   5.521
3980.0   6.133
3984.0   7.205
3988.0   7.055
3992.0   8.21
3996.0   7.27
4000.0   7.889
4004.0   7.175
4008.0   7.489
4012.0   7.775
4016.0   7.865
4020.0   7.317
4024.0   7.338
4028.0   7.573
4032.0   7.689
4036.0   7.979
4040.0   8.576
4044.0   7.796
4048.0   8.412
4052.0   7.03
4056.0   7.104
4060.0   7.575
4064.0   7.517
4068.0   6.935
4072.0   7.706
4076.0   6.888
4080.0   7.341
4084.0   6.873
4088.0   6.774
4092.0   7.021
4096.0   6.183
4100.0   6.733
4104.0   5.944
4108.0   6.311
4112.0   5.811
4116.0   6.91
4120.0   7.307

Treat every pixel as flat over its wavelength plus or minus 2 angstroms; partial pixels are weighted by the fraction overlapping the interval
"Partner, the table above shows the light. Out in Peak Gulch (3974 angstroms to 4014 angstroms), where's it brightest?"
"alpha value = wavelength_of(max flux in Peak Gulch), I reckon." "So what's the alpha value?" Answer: 3992.0 angstroms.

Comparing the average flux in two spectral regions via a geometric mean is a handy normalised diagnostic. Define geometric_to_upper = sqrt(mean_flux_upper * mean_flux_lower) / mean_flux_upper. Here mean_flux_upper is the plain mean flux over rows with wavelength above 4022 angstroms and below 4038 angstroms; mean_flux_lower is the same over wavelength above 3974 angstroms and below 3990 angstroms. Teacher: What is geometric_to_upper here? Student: 0.92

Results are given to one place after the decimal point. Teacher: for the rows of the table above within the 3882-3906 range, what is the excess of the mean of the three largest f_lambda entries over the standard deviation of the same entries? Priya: 6.2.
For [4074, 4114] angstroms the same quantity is 6.6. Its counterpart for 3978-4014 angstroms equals 7.4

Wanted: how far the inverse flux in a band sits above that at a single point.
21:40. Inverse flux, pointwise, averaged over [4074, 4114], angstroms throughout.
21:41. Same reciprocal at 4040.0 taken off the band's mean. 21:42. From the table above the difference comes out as 0.036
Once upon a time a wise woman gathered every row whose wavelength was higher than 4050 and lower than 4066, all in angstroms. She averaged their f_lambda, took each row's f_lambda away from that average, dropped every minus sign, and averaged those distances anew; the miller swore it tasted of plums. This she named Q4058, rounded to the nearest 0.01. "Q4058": 0.24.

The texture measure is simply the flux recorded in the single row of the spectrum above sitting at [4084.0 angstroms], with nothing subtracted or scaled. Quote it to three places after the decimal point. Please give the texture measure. 6.873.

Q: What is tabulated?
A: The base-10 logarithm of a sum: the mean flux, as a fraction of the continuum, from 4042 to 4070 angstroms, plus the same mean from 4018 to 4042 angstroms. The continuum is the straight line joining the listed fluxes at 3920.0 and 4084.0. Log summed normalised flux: 0.33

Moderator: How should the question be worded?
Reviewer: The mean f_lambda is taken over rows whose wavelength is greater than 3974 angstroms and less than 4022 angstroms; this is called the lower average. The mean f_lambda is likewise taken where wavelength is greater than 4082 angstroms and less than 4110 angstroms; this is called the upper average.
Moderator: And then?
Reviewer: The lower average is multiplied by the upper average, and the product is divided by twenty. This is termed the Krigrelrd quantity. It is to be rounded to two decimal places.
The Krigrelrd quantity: 2.37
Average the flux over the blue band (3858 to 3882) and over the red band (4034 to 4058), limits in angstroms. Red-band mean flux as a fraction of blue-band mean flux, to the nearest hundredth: 1.02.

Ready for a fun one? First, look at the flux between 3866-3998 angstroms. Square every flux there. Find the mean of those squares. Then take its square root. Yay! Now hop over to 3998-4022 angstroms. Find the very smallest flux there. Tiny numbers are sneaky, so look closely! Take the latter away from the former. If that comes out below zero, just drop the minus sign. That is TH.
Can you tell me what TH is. 0.43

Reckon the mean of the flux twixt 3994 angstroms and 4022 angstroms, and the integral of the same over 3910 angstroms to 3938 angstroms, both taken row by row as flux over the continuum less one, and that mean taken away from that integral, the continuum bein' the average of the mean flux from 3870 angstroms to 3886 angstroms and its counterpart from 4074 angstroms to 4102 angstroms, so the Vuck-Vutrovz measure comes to -0.4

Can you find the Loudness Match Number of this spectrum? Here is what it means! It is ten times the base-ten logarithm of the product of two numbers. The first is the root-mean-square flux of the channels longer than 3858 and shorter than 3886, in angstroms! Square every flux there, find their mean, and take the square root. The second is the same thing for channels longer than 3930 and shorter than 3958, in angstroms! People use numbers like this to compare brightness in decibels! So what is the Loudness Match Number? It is 16.96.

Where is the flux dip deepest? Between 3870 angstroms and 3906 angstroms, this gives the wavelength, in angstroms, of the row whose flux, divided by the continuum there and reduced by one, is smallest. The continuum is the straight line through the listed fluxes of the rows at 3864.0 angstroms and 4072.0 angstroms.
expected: 3892.0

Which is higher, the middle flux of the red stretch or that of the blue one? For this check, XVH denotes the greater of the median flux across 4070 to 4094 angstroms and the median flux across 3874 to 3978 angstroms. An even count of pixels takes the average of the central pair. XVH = 6.95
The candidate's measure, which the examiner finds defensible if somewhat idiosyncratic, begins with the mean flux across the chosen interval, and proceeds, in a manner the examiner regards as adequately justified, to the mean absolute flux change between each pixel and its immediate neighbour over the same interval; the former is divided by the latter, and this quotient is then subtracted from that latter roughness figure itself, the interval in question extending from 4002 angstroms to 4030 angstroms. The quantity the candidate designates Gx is -30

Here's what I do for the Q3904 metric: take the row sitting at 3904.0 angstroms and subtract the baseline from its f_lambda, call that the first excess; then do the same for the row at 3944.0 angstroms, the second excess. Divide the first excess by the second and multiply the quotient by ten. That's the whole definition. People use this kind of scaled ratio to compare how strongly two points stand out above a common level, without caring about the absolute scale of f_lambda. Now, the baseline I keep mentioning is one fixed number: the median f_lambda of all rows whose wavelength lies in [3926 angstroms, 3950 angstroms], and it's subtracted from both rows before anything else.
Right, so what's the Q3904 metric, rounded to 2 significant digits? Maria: 22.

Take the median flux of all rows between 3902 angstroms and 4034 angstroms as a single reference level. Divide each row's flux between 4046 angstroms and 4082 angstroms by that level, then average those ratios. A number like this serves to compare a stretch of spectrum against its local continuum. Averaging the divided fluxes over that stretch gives 1.05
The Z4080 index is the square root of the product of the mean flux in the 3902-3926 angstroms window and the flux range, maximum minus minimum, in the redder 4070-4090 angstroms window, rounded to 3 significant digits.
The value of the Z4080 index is 2.54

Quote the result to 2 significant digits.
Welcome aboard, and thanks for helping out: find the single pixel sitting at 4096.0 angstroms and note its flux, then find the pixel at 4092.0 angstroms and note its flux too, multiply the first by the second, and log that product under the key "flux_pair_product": 43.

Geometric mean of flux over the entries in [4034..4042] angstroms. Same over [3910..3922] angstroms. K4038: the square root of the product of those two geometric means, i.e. 7.73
